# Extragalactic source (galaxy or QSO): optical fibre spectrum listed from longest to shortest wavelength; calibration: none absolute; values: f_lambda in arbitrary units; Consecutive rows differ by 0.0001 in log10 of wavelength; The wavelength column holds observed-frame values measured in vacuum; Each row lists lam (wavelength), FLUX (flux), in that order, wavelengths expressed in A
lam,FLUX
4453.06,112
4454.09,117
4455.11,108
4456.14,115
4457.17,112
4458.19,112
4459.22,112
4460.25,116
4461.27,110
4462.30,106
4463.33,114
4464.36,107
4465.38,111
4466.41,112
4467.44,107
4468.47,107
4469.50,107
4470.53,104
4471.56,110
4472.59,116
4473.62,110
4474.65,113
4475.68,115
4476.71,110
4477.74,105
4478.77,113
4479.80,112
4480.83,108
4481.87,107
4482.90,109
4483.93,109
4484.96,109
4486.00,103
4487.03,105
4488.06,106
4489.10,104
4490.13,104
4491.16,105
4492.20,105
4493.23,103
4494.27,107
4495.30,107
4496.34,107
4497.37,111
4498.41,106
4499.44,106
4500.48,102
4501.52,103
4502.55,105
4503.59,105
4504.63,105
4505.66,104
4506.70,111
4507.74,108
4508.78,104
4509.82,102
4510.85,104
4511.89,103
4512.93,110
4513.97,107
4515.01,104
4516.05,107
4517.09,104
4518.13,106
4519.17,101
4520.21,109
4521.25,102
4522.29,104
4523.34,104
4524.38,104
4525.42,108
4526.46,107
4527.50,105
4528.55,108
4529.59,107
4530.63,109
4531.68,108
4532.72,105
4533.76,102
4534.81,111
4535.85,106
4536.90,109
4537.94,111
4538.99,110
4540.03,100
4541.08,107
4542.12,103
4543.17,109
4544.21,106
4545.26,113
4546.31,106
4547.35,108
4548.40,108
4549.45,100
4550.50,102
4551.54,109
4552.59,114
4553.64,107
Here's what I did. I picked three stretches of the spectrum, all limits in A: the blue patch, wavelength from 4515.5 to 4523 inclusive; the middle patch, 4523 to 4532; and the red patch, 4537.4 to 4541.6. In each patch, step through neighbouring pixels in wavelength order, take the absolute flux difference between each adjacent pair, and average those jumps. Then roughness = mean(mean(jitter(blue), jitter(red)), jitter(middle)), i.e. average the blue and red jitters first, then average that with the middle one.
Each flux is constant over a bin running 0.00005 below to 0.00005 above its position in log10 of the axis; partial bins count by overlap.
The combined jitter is 3.50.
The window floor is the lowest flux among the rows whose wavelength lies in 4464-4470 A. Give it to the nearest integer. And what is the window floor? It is 107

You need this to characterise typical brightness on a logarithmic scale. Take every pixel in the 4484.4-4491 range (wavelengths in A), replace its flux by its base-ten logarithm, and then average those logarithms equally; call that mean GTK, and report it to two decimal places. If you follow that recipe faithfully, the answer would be 2.02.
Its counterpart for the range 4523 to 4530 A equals 2.03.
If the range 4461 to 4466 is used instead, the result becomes 2.04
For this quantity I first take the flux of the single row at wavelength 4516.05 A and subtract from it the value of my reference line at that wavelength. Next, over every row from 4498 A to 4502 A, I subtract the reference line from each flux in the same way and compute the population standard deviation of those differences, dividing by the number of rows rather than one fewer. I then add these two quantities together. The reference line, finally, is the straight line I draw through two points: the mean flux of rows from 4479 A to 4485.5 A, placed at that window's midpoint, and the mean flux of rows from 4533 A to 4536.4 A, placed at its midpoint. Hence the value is 1.5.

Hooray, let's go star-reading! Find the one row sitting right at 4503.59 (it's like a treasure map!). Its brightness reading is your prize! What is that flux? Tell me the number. 105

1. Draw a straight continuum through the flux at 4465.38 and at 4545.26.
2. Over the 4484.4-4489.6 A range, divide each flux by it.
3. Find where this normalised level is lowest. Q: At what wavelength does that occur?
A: 4486.00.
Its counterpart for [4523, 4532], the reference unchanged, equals 4524.38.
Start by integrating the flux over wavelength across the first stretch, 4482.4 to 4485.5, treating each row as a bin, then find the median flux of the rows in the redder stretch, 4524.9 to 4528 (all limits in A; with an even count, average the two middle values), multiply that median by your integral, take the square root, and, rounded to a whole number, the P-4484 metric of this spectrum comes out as 190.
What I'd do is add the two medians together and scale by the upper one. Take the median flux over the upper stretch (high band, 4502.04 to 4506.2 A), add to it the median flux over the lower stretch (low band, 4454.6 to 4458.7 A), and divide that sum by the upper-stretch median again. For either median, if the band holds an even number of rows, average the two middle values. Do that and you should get 2.07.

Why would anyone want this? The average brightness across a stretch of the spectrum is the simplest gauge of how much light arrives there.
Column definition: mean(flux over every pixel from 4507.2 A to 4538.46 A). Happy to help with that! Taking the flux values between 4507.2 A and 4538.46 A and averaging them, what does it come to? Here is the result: 106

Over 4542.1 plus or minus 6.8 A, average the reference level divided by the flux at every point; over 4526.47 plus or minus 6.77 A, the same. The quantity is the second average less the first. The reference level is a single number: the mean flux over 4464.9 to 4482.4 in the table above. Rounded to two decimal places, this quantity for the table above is 0.01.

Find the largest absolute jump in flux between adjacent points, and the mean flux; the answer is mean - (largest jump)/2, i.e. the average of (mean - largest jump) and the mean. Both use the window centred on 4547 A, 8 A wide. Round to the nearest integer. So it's 102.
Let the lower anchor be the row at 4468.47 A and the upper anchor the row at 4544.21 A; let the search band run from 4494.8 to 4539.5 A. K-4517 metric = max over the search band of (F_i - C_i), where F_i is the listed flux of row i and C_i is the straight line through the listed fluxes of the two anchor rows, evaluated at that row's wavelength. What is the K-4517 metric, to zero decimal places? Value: 5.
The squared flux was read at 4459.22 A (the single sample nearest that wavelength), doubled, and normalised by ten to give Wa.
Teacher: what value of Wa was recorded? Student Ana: 2509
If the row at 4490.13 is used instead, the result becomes 2163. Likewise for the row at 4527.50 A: 2205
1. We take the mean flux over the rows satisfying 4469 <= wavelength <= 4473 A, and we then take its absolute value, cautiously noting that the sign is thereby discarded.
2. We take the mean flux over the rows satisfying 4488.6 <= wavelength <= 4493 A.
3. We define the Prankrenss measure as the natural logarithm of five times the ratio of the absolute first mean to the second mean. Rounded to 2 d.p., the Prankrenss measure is 1.65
